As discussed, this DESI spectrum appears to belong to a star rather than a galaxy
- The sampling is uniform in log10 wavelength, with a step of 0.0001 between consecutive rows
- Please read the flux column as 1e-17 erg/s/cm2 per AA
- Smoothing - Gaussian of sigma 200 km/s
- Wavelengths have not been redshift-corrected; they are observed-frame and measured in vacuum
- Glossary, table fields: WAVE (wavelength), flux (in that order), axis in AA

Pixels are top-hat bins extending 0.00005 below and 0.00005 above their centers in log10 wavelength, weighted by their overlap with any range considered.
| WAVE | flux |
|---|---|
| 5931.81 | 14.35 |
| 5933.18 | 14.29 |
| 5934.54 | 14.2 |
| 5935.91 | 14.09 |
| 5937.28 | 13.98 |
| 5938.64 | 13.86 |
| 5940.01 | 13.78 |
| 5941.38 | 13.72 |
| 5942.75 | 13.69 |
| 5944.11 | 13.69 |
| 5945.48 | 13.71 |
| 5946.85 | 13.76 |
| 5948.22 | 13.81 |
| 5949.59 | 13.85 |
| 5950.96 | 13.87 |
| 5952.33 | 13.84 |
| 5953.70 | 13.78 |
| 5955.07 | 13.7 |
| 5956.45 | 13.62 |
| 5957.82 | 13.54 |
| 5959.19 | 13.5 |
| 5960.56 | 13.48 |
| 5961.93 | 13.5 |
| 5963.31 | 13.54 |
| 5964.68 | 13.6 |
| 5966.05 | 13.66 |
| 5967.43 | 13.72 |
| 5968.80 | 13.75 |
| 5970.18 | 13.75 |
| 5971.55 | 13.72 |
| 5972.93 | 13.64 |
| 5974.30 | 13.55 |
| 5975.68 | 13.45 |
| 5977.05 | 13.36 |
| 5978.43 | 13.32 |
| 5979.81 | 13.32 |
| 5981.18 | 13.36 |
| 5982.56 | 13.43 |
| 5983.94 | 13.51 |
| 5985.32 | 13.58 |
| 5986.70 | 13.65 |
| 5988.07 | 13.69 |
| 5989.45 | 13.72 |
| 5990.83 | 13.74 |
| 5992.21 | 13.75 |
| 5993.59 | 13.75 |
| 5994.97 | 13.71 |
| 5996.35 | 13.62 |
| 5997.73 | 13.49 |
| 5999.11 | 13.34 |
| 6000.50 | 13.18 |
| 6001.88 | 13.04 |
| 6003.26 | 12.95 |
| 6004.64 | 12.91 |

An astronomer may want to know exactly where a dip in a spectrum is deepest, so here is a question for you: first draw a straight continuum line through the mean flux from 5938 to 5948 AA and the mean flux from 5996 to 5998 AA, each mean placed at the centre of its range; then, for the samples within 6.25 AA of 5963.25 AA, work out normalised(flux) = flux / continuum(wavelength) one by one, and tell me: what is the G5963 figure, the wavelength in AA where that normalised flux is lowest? 5960.56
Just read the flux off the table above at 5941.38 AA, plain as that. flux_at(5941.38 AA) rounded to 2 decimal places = 13.72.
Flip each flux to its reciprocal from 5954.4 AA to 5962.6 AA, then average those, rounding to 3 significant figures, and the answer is 0.0738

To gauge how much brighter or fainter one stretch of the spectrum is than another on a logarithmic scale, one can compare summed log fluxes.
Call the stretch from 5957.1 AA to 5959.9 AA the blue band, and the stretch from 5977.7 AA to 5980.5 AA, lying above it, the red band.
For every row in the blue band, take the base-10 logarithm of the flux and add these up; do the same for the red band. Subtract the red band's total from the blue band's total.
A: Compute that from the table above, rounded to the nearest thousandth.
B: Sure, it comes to 0.013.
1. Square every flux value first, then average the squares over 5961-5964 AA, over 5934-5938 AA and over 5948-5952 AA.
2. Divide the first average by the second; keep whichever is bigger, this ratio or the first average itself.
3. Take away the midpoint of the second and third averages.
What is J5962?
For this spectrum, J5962 -12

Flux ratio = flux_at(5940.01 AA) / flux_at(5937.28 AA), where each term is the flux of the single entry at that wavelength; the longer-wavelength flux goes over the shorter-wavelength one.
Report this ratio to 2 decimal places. 0.99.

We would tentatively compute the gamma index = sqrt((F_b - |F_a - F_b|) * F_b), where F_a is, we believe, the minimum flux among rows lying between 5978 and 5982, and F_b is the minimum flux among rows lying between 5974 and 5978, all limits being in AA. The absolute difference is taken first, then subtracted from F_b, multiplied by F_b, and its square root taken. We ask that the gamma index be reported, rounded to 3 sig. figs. 13.3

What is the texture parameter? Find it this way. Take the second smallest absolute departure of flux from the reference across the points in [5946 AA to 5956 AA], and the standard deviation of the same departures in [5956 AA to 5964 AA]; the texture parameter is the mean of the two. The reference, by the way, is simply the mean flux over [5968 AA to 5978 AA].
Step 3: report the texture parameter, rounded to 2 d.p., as 0.10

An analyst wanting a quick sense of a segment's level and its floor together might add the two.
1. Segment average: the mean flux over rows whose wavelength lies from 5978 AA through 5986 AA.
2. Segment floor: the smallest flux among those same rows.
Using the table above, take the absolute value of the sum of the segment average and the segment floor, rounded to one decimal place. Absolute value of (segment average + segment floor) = 26.7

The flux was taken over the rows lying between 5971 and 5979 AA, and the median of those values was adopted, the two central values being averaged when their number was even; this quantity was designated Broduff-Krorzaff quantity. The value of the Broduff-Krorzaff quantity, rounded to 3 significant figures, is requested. 13.5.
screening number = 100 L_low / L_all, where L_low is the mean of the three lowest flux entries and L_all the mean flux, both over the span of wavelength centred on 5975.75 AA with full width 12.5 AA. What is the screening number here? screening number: 98.8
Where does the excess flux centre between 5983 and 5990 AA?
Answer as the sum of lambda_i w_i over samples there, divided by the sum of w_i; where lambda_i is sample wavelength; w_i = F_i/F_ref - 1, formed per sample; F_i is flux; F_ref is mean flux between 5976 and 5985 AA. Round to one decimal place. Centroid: 5987.3 AA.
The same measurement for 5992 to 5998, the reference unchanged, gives 5994.3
